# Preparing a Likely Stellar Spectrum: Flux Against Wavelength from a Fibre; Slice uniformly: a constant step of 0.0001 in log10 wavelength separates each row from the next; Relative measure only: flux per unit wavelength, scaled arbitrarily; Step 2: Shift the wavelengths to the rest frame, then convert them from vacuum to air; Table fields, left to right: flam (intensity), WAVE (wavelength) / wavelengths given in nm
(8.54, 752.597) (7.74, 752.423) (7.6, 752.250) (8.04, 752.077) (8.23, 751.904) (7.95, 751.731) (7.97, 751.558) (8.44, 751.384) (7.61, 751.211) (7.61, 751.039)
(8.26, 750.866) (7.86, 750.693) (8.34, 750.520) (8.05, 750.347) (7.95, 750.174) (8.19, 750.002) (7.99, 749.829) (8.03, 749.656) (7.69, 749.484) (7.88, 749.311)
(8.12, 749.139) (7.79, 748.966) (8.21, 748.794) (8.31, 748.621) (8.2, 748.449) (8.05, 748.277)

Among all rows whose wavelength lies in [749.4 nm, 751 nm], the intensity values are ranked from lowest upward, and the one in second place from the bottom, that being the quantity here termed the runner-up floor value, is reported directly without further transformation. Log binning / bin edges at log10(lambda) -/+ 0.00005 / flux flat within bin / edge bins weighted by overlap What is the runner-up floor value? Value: 7.86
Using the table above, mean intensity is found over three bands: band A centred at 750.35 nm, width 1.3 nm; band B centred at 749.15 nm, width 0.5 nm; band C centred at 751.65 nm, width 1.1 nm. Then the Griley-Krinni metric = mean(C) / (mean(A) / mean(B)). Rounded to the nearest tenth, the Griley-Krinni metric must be 7.9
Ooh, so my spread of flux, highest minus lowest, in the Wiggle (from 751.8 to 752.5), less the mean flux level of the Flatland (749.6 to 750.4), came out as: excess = -7.41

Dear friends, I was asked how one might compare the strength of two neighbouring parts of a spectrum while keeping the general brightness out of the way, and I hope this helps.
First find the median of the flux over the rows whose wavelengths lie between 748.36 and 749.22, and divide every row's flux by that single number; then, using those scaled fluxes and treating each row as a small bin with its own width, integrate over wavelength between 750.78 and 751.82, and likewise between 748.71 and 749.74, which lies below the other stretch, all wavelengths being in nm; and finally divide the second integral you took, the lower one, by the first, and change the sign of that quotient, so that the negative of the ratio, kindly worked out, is -0.99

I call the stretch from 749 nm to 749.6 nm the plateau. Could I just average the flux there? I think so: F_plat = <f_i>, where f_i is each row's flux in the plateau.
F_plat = 7.90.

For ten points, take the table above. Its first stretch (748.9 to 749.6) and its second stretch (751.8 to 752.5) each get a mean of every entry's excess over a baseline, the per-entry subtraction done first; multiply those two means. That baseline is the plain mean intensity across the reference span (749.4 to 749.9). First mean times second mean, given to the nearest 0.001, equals 0.000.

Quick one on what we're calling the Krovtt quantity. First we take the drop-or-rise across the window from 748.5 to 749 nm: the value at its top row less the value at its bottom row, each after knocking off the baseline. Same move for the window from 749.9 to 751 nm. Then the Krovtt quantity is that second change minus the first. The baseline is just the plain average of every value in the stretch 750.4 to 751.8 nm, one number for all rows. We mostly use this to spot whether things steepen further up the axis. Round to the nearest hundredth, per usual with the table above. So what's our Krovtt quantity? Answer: 0.59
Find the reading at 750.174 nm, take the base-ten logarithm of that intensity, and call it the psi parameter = 0.900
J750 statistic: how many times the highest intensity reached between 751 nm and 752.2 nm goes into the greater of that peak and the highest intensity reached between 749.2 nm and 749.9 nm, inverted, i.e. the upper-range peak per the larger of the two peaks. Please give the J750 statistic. 1.00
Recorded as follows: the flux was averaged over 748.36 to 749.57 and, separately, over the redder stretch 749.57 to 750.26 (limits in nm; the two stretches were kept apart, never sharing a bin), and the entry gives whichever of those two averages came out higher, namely 8.04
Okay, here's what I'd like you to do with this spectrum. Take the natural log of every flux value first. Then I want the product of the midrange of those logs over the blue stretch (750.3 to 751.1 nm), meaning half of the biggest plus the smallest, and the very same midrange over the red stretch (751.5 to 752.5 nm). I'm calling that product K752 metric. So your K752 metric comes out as 4.29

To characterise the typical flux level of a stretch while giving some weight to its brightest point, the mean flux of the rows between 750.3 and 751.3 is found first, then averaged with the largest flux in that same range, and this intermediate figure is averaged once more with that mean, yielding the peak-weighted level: 8.05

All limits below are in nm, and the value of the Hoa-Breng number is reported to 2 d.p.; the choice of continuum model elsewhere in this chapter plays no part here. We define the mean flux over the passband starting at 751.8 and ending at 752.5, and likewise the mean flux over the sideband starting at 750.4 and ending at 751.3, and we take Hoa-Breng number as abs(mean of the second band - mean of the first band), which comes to 0.03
